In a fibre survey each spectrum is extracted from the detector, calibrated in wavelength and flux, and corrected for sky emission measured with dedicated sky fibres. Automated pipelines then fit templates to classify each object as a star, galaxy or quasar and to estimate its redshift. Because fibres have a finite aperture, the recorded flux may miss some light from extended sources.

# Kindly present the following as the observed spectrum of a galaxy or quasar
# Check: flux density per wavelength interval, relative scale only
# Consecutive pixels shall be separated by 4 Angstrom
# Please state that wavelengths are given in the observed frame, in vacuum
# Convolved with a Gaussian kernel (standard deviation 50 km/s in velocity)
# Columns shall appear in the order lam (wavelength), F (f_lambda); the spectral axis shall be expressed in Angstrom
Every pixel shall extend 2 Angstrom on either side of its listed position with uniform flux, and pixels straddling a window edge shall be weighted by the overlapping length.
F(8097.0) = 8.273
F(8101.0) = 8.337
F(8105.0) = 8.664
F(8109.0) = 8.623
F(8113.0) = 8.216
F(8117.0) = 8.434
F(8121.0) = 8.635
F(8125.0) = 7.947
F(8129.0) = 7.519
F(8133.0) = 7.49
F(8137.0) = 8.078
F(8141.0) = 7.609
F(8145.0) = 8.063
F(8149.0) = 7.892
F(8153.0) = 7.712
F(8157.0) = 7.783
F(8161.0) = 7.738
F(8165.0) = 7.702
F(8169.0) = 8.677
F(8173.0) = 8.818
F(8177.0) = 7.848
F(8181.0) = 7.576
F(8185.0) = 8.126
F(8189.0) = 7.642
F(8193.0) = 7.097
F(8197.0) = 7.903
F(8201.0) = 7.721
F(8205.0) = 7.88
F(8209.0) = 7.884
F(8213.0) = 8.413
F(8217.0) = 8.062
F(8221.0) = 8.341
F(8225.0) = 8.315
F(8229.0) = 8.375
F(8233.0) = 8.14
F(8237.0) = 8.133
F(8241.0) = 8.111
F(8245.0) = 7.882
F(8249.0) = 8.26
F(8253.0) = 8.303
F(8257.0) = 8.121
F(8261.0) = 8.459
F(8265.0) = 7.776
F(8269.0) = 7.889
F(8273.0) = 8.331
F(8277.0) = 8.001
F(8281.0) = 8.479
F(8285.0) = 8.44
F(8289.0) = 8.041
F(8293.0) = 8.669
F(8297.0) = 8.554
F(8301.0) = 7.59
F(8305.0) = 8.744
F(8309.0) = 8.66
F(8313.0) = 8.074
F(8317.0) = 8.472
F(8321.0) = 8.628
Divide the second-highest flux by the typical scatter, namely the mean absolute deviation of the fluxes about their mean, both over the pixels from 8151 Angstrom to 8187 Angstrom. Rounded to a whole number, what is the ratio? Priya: 24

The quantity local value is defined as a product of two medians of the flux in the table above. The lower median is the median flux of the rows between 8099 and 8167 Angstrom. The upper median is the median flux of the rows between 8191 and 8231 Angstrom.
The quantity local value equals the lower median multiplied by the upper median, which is 63.4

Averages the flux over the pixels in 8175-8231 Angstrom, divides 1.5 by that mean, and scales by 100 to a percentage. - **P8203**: 18.9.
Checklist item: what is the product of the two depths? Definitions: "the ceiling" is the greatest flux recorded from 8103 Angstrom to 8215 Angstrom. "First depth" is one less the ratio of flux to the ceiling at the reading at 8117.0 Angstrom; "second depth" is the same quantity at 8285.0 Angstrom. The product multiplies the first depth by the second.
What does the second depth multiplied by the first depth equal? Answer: 0.002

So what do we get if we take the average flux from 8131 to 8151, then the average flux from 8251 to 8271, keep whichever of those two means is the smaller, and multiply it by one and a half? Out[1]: 11.7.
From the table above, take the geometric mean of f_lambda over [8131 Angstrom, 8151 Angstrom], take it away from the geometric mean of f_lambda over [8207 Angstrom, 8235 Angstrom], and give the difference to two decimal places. 0.39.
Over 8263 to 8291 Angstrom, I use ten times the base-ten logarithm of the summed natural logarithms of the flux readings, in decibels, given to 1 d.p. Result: 11.7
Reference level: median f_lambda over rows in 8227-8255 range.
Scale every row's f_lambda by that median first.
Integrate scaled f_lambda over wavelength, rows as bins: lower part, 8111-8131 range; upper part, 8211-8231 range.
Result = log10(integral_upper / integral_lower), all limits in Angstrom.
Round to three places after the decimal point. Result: 0.008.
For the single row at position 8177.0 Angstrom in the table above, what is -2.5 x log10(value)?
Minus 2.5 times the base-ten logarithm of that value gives -2.24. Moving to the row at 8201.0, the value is -2.22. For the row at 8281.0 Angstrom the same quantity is -2.32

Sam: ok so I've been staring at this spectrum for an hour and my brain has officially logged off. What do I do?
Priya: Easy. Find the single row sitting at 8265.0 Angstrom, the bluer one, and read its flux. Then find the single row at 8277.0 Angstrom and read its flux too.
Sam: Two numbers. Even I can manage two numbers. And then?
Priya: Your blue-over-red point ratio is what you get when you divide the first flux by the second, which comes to 0.972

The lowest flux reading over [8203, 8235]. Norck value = 7.88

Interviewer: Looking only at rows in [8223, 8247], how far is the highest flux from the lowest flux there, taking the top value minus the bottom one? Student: 0.5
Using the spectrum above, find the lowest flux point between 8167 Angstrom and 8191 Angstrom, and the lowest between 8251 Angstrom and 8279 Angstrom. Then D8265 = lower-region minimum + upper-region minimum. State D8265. 15.4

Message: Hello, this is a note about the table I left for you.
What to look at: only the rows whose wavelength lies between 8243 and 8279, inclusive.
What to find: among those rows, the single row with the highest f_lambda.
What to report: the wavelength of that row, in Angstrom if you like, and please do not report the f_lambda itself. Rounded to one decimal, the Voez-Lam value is 8261.0 Angstrom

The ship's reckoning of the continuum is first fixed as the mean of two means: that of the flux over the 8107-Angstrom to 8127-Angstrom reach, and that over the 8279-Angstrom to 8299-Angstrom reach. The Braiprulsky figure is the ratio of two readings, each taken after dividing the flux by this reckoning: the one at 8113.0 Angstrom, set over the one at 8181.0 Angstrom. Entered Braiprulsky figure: 1.08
